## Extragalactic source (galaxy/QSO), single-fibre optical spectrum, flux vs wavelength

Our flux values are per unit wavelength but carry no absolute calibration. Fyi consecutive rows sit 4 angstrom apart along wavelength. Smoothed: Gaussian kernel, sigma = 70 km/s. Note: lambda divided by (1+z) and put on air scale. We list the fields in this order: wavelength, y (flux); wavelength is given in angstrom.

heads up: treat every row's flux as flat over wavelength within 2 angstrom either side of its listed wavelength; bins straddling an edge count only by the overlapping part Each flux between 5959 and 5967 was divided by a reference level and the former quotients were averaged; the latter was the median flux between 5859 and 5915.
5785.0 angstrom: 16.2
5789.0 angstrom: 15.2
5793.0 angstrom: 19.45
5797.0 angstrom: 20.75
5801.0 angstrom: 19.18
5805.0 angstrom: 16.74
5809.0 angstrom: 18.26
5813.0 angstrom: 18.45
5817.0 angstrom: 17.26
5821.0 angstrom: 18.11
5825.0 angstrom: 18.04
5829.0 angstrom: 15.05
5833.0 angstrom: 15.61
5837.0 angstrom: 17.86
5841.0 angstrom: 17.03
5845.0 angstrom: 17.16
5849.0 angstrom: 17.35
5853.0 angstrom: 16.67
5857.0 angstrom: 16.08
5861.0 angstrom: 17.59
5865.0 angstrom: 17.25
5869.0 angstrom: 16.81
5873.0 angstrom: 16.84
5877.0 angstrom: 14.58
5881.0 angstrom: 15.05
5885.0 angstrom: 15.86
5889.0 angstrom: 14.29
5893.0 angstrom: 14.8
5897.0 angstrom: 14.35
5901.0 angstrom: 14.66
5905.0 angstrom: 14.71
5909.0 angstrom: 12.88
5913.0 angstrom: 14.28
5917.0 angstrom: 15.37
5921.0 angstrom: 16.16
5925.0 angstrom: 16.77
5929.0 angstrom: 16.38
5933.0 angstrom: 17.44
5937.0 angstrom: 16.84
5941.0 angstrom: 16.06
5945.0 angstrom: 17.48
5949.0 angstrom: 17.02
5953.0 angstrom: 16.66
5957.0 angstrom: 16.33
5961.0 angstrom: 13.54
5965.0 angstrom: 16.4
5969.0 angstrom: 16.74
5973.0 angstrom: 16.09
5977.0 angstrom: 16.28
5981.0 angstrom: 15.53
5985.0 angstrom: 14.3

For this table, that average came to 1.01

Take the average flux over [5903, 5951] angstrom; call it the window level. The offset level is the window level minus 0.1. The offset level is 15.8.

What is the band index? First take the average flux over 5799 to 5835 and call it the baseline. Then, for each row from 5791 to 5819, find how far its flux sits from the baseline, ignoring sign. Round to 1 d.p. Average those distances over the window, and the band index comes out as 1.4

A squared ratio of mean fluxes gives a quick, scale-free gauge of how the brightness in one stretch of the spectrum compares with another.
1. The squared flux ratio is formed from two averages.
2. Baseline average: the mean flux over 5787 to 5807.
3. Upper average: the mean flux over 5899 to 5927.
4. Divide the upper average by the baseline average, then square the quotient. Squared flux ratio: 0.67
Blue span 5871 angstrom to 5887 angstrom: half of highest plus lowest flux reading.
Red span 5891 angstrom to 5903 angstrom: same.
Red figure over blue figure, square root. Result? 0.96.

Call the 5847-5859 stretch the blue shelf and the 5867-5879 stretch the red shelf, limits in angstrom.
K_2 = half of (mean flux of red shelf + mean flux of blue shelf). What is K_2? 16.4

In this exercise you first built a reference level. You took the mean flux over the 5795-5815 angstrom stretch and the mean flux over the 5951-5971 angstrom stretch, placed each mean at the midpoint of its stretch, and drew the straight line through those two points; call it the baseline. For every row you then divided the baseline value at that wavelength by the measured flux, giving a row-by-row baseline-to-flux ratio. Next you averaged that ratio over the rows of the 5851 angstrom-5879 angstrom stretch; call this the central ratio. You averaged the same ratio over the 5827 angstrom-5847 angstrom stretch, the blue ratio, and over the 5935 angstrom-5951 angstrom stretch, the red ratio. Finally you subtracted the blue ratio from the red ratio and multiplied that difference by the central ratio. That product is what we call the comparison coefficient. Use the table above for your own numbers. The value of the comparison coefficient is -0.14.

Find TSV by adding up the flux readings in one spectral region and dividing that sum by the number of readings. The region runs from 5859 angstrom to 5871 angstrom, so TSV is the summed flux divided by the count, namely 17.2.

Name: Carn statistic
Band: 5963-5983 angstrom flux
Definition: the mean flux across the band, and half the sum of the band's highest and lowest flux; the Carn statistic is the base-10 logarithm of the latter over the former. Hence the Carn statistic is -0.0020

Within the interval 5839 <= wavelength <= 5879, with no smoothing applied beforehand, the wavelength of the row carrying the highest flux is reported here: 5861.0 angstrom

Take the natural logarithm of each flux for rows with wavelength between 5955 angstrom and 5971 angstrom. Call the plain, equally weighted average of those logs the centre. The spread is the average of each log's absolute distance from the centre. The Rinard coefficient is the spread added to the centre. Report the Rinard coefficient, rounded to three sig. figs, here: 2.83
